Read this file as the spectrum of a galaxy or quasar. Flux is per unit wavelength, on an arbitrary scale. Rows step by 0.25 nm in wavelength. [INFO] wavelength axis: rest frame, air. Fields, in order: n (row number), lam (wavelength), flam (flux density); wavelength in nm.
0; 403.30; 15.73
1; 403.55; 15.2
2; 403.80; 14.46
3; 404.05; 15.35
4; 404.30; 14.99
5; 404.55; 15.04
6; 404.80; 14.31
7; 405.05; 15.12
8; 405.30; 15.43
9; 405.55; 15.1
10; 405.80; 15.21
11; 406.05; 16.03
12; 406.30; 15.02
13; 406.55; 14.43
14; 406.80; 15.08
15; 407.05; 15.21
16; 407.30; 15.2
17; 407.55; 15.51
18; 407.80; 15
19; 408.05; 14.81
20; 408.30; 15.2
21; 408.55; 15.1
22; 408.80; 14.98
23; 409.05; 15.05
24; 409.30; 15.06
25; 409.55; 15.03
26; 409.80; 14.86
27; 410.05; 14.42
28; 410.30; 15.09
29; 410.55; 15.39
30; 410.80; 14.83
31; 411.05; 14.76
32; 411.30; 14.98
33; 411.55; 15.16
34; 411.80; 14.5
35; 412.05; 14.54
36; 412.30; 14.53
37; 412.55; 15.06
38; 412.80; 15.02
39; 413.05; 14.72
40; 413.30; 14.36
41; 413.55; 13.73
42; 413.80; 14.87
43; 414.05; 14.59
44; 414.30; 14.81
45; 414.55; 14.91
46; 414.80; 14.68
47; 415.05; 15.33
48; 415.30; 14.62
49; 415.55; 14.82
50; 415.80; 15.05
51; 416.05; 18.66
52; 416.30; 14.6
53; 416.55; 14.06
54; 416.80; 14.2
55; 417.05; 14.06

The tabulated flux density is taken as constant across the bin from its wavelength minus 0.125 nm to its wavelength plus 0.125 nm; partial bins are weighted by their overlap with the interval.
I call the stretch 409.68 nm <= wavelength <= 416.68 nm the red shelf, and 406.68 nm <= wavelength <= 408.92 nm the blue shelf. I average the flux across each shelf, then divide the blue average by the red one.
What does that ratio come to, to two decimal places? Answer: 1.02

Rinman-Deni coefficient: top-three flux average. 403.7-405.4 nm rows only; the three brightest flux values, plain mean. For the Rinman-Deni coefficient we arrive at 15.3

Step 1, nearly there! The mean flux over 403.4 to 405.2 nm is 14.9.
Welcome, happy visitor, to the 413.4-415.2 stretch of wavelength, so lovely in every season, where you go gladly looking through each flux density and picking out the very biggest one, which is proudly 15.33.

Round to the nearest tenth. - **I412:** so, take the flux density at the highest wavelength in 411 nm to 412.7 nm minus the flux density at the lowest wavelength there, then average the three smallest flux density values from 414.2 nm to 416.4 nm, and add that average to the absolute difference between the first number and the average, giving 29.0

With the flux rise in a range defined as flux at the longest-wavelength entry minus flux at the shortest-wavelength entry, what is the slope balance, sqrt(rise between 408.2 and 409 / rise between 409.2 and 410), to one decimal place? 1.0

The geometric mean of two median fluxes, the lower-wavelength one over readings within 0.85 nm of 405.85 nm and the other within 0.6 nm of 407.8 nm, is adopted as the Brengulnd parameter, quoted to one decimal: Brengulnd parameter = 15.2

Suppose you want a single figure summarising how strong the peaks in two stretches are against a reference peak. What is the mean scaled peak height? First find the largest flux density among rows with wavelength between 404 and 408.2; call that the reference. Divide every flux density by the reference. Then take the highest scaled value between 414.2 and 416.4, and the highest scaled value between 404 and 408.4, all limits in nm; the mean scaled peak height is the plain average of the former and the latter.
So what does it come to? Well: 1.082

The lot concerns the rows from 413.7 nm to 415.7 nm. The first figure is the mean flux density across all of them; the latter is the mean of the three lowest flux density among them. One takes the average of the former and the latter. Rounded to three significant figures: 14.7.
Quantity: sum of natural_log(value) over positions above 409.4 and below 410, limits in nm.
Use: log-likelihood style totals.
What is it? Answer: 5.4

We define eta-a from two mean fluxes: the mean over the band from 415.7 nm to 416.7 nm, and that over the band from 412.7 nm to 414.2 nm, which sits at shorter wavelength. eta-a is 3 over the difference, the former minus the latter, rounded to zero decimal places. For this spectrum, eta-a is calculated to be 3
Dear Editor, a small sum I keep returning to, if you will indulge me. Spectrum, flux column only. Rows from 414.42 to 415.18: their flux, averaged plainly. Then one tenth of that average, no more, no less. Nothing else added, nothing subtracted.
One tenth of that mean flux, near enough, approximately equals 1.50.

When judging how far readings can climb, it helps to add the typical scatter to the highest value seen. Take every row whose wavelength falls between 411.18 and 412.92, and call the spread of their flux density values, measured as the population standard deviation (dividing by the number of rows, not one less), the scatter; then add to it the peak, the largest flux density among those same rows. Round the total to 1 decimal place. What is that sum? 15.4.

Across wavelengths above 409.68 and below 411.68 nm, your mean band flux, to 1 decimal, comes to 14.9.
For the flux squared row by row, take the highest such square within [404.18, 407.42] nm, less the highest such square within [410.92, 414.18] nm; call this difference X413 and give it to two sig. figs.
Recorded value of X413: 27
